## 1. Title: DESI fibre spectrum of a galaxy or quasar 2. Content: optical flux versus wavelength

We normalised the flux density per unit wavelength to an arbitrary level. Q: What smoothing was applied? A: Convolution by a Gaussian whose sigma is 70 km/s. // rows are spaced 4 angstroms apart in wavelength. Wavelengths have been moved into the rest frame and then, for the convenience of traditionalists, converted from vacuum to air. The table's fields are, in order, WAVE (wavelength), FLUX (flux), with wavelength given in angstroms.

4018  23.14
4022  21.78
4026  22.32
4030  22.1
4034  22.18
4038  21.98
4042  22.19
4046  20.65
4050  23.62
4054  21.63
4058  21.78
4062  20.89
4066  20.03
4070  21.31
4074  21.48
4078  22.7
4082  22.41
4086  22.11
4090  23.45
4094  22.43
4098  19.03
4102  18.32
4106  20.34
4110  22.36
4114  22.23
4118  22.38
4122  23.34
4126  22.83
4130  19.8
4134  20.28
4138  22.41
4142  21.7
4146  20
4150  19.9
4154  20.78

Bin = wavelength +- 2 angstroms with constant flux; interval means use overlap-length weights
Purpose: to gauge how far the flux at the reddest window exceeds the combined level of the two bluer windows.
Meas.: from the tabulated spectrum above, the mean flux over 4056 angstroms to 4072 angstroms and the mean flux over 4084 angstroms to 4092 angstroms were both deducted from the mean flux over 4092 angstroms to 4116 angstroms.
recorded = -23.0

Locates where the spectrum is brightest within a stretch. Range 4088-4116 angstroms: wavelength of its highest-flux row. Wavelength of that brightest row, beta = 4090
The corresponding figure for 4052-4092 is 4090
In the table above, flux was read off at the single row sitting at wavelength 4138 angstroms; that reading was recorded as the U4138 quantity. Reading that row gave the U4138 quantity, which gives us 22.41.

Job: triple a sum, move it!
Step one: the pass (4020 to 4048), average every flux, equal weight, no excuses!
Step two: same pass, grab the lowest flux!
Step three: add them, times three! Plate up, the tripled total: 128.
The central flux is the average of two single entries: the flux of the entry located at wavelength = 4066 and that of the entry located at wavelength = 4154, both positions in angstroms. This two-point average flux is 20.4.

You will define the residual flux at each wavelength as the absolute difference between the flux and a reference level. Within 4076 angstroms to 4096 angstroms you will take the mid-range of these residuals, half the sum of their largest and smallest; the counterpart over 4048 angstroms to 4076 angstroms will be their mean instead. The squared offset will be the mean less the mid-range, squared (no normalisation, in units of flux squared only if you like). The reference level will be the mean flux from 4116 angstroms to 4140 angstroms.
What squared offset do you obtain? 0.0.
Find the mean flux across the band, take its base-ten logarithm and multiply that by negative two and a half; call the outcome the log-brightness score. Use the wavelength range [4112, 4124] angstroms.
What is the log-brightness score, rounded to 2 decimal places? -3.39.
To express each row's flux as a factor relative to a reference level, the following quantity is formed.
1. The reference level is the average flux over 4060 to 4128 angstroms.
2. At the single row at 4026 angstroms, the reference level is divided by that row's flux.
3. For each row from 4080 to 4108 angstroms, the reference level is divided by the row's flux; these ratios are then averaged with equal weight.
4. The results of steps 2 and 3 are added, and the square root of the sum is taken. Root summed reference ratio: 1.41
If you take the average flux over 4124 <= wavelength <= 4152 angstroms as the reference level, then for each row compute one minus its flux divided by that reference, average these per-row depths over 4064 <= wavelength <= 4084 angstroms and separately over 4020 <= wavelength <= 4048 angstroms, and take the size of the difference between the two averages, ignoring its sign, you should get 0.01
